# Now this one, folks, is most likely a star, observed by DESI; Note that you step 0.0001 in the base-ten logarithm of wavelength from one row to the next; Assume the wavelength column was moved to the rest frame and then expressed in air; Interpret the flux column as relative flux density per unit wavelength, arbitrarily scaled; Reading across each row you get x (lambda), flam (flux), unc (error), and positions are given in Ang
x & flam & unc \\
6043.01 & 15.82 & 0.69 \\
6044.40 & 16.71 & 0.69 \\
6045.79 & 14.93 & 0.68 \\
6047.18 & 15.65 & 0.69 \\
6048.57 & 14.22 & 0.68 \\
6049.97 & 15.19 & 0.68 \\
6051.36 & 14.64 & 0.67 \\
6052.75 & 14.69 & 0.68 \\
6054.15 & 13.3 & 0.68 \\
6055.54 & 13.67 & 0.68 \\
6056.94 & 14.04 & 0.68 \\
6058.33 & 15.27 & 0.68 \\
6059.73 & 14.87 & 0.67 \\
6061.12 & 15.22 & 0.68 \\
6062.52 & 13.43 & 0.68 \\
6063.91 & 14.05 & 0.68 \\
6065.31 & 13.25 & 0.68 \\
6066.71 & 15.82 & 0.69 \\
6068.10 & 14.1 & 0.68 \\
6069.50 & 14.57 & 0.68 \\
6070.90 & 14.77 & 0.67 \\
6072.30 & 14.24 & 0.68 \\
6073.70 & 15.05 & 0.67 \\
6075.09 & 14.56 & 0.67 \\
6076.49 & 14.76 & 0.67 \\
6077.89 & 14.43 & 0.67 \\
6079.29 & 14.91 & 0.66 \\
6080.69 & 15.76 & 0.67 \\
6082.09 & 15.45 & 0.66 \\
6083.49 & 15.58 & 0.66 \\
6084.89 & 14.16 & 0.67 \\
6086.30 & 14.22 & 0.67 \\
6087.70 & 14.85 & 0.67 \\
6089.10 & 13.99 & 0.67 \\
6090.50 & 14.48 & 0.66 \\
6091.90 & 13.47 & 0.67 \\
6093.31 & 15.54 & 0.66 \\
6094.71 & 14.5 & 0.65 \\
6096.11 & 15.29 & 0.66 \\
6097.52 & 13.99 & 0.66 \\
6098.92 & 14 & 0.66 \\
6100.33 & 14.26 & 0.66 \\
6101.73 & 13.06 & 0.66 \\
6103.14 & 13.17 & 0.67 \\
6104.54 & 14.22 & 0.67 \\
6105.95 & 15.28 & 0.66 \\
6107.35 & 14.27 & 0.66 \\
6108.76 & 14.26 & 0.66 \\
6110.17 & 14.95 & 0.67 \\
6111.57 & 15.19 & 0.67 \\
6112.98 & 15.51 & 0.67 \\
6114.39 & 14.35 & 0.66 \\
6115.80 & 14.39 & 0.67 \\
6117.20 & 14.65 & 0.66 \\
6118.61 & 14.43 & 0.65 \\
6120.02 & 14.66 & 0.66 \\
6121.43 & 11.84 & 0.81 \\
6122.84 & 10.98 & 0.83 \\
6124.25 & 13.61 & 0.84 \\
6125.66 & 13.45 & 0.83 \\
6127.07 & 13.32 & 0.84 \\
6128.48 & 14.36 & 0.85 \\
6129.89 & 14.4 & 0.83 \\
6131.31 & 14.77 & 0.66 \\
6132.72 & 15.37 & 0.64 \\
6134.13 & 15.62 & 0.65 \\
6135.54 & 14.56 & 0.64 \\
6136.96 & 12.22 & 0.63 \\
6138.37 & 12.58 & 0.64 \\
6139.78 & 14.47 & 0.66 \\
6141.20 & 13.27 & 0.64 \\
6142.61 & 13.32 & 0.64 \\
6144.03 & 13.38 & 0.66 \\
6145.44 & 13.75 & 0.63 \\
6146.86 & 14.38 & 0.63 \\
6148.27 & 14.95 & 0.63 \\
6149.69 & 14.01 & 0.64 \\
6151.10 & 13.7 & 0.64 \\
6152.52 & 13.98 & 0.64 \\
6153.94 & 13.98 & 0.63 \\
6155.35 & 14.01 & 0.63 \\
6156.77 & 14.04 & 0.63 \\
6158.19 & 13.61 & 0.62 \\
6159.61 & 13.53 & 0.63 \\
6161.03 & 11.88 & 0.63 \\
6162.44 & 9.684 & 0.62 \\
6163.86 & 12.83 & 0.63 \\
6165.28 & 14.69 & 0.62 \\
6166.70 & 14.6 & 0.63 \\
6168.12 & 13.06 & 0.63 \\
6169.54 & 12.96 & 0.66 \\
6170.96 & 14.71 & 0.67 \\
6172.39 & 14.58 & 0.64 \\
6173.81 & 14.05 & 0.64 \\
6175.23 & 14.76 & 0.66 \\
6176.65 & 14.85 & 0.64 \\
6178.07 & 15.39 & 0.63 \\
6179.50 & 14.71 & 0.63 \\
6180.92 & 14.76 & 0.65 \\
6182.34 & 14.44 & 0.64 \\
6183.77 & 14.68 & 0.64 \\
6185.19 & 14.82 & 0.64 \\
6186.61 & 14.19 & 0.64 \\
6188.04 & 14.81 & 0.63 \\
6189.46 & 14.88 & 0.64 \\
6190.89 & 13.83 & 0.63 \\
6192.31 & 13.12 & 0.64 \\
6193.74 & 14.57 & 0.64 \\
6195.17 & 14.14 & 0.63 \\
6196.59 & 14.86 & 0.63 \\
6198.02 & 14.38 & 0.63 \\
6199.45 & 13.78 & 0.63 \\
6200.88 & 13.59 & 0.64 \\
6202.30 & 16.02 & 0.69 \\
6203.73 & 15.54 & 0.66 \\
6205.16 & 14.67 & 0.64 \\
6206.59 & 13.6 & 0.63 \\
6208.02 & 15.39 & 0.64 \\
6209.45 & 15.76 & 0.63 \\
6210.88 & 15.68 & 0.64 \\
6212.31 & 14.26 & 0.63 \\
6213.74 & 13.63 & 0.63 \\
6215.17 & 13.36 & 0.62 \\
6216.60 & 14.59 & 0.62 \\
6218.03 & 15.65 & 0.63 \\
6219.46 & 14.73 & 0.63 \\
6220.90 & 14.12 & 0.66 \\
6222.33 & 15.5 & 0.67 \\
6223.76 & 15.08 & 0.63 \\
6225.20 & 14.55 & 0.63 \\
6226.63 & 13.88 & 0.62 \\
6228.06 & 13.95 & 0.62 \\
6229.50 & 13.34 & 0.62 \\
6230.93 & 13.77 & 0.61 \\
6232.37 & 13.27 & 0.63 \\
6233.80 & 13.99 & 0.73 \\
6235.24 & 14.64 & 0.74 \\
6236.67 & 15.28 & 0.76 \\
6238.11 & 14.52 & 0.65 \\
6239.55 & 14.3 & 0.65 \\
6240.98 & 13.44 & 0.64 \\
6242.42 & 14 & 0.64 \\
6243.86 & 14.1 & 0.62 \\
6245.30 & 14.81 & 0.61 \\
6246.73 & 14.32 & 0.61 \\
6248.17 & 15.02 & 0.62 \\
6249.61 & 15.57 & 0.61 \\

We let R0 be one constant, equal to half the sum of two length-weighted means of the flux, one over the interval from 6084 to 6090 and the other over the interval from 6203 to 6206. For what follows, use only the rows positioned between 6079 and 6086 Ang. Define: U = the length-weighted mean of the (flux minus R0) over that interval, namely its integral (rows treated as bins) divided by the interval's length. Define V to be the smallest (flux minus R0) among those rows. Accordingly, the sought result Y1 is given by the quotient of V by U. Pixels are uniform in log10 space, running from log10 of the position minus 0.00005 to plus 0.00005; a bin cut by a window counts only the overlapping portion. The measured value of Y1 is -1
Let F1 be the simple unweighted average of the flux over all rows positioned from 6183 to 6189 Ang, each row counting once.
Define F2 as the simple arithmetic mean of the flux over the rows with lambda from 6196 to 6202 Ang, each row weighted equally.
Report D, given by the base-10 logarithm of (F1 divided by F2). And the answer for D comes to 0.01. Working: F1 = 14.6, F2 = 14.2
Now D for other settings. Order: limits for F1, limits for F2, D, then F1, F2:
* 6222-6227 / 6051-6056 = 0.02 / 14.8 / 14.1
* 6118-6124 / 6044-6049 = -0.07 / 13.0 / 15.4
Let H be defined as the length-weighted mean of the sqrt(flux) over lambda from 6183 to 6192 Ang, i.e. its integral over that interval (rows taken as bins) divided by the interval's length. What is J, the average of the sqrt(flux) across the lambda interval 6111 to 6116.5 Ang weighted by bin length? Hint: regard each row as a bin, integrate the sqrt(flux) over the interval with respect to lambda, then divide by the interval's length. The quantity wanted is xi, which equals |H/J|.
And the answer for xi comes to 0.988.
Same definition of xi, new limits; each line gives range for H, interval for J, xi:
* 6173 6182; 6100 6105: 1.040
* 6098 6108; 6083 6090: 0.984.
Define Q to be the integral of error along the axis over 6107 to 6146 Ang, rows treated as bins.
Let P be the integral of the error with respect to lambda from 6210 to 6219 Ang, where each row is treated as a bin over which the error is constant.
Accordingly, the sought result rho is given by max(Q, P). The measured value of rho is 27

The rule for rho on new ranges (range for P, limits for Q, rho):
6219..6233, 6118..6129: 9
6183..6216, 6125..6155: 21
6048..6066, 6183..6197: 12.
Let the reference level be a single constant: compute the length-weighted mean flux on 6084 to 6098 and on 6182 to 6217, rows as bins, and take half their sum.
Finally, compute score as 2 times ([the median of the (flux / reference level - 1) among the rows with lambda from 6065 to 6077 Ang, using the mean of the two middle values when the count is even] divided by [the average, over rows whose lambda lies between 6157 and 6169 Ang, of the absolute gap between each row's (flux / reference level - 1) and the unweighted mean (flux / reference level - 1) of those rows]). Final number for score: 0.2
